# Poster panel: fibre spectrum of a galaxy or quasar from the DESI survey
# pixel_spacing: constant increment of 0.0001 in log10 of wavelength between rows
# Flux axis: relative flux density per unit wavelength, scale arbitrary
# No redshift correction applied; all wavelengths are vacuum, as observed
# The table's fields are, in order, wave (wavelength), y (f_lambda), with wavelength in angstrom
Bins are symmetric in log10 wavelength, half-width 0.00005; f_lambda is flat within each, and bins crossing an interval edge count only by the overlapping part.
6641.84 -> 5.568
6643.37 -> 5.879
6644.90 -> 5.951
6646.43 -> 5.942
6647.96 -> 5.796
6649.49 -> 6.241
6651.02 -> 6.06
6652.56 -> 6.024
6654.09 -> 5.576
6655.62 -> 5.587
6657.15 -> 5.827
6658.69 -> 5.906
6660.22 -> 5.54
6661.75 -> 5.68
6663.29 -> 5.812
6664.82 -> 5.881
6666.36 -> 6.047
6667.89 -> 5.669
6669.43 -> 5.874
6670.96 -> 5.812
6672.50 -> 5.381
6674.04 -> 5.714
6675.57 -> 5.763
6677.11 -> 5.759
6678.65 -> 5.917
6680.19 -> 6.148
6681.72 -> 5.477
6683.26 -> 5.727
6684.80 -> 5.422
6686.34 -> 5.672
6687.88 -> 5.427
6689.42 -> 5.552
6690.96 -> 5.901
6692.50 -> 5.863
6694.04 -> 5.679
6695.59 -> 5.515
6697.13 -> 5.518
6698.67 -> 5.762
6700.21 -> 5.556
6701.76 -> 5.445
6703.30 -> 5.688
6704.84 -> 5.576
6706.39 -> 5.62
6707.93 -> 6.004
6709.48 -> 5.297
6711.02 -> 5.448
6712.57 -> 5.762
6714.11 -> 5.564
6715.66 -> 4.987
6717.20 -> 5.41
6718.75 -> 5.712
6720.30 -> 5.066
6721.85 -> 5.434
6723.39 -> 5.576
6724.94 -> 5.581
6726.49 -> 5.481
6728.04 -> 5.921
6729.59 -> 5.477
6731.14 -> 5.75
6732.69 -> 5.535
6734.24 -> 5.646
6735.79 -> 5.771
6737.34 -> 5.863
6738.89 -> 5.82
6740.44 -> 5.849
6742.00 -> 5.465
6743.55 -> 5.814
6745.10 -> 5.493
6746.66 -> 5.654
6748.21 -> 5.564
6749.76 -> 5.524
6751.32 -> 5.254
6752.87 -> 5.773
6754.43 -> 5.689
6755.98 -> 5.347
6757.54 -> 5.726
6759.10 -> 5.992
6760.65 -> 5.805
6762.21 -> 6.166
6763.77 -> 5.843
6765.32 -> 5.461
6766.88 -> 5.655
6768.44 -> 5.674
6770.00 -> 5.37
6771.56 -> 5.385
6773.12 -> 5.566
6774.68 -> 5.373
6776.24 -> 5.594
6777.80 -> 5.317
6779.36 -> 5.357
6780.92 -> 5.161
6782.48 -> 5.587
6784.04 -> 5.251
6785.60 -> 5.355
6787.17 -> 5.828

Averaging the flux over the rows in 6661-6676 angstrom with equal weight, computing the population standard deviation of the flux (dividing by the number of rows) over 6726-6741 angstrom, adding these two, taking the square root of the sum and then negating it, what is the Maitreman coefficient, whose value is -2.433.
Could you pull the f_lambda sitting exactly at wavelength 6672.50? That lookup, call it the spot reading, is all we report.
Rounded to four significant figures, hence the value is 5.381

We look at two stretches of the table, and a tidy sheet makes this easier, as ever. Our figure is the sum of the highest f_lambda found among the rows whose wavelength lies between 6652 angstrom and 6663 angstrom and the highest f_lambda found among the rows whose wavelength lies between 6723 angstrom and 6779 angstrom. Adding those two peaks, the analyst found 12.2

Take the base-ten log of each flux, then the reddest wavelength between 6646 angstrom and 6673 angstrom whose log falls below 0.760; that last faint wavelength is 6672.50 angstrom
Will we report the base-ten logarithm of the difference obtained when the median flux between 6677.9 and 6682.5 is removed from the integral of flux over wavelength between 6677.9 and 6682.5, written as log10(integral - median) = 1.32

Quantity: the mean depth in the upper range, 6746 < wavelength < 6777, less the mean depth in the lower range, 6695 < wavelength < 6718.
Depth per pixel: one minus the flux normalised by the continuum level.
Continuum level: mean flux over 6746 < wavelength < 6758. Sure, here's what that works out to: -0.014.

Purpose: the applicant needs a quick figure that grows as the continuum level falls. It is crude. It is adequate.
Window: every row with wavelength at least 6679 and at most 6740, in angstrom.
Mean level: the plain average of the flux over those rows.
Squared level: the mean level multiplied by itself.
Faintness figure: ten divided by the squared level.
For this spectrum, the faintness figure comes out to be 0.318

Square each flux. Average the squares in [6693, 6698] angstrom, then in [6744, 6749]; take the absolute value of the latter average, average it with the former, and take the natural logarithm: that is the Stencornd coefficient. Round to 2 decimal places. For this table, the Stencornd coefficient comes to 3.44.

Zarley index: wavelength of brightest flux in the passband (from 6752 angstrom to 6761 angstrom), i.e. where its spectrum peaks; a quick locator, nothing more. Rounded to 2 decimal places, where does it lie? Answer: 6759.10 angstrom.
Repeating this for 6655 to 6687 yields 6680.19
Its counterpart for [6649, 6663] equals 6649.49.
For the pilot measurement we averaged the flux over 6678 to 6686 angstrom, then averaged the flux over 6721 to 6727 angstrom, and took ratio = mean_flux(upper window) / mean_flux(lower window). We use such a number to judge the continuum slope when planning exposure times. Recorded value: 0.96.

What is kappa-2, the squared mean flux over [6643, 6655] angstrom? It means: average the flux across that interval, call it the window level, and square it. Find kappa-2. 35.2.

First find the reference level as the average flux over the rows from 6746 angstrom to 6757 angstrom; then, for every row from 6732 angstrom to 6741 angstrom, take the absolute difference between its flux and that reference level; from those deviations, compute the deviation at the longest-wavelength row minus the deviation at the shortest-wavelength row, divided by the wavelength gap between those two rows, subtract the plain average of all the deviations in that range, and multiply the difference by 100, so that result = -17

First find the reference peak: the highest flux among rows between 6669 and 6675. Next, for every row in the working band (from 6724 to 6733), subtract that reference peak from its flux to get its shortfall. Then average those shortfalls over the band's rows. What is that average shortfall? -0.25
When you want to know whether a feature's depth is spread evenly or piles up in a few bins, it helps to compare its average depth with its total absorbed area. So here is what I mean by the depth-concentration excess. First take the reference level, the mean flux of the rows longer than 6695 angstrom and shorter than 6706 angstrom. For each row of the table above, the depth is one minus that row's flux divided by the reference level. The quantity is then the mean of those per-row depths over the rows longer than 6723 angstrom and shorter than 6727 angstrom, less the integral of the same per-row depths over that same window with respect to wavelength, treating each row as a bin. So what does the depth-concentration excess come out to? -0.02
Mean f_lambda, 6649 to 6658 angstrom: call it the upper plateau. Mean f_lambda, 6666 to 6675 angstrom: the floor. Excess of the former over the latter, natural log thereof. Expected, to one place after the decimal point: -2.0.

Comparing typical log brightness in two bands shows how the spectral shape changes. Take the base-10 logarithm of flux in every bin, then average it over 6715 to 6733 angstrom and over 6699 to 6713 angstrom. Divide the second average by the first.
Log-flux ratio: 1.01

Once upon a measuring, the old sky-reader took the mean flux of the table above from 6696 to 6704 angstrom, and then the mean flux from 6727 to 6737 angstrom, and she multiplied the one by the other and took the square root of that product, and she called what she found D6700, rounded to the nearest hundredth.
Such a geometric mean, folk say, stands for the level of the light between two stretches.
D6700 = 5.64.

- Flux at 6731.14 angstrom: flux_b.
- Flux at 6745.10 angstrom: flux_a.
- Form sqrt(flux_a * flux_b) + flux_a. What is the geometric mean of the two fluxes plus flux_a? 11.1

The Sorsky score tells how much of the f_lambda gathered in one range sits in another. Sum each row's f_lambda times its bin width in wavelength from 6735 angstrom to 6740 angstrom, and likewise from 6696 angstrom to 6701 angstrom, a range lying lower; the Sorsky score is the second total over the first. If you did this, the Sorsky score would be 0.96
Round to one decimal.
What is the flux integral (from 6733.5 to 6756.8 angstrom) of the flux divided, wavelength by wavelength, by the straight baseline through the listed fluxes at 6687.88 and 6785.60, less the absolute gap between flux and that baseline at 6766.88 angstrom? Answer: 24.1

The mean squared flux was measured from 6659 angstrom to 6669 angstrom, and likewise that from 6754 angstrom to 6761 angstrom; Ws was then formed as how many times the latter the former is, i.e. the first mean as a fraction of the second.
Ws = 1.02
